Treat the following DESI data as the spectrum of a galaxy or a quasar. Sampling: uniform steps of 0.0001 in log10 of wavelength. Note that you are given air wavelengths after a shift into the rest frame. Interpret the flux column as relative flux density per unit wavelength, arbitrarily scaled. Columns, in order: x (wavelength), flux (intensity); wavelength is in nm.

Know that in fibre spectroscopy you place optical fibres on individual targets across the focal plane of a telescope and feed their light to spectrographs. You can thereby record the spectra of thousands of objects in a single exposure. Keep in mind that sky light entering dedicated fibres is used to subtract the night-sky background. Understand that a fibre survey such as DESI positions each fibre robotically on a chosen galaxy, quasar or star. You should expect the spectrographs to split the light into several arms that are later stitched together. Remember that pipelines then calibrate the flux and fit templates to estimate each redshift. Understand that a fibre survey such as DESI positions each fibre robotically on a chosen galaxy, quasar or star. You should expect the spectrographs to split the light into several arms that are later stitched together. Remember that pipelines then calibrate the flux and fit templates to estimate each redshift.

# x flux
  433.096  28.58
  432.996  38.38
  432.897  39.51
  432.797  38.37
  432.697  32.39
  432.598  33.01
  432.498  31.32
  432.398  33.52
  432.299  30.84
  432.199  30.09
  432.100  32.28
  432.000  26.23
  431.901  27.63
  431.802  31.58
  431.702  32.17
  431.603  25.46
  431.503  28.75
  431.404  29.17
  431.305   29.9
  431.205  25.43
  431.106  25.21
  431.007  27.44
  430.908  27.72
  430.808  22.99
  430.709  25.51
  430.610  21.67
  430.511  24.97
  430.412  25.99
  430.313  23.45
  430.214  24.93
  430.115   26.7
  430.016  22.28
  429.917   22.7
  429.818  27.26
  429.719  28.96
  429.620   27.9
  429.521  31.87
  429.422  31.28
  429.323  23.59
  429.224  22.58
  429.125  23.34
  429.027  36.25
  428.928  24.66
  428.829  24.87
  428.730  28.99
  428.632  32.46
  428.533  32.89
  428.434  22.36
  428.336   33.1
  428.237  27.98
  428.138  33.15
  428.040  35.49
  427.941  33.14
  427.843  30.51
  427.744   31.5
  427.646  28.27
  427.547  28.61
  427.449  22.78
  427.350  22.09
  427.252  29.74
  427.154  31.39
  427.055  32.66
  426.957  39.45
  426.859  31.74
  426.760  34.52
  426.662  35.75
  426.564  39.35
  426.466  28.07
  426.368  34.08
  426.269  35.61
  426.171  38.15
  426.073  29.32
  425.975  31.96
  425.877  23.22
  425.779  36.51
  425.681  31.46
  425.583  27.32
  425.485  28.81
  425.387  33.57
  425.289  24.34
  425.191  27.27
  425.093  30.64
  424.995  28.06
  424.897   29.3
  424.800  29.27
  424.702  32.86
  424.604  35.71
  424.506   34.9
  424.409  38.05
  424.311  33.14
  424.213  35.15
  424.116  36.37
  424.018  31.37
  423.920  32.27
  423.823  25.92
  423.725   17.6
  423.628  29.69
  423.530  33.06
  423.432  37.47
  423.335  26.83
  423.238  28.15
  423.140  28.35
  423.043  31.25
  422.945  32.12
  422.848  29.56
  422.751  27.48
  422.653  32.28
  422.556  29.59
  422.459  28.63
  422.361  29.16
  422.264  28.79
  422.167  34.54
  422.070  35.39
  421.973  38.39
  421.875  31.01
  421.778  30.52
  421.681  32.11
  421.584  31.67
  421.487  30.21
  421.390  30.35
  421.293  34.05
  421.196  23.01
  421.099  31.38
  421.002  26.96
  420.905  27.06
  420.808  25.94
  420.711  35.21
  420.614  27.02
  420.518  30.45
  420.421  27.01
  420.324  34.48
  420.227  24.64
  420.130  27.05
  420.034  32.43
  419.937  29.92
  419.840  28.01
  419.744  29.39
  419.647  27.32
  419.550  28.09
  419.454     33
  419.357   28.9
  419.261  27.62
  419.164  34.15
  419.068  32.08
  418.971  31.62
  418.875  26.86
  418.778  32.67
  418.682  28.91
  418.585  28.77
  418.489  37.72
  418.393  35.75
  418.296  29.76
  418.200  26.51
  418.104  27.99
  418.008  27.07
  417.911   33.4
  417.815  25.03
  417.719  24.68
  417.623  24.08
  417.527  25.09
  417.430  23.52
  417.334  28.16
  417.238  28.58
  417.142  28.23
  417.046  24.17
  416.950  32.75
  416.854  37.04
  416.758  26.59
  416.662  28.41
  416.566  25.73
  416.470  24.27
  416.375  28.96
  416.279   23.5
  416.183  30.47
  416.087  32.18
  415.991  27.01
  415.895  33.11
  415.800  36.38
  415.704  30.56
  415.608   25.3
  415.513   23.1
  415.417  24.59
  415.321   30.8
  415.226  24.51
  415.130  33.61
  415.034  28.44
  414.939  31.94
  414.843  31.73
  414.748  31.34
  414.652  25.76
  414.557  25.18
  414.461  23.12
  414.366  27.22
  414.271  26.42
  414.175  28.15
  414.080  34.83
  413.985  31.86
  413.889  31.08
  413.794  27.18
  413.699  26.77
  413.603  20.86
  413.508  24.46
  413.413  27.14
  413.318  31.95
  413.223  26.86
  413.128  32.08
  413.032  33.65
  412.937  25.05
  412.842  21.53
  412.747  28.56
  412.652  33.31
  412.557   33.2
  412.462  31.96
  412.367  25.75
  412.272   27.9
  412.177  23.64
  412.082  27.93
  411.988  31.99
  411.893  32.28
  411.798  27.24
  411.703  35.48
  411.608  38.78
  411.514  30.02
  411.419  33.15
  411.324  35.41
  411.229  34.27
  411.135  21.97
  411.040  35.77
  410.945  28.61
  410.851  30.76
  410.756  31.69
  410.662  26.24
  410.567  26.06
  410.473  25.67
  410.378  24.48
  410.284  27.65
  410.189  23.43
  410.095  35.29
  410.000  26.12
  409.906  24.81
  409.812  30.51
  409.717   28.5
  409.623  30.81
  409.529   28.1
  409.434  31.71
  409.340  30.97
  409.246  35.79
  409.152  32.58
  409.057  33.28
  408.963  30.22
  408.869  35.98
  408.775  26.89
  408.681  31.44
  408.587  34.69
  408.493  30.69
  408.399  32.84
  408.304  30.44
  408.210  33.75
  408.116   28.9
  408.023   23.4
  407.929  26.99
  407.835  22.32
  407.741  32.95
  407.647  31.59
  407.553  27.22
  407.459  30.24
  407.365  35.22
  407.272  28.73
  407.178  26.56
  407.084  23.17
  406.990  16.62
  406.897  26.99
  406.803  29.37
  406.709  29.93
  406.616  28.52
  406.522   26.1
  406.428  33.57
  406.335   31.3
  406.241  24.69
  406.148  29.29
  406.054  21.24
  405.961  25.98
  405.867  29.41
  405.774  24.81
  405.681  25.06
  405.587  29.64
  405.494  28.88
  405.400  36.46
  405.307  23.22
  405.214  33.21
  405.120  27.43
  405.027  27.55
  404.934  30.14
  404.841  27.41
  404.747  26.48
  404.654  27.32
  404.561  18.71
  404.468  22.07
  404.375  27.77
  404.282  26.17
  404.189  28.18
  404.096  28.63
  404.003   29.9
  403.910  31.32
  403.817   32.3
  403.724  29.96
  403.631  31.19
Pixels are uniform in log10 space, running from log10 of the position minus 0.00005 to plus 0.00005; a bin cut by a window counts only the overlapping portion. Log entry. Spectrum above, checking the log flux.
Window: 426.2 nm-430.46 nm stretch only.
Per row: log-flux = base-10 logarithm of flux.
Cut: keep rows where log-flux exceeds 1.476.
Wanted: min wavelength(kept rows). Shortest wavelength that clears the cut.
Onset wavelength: 426.269 nm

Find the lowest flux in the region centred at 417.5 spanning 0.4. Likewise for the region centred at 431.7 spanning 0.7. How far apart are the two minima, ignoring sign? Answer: 1.9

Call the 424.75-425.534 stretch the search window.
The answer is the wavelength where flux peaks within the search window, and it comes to 425.387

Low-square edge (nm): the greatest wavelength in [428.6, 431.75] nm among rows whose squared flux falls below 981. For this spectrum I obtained 431.603 nm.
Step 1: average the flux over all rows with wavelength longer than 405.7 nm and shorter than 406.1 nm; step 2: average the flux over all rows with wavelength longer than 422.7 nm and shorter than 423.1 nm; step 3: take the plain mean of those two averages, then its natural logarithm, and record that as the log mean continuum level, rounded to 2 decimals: 3.32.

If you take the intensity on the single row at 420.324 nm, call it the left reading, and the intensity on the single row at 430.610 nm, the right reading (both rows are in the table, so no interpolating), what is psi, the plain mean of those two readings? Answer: 28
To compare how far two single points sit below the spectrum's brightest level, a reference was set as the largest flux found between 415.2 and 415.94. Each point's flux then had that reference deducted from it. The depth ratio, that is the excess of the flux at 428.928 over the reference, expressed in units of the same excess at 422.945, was 2.8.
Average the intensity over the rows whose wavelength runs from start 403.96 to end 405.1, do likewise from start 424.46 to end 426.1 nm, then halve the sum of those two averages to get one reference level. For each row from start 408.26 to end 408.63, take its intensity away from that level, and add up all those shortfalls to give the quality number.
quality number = -15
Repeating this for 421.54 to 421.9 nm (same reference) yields -11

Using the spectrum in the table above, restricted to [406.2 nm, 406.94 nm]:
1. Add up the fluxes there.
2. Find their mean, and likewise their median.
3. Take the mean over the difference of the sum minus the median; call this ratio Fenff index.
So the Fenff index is 0.1430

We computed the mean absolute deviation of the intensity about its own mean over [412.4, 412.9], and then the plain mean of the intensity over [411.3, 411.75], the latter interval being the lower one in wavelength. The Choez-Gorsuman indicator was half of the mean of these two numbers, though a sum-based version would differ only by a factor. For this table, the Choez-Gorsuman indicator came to 9.6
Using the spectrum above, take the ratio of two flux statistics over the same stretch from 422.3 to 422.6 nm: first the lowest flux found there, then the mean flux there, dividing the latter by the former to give 1.02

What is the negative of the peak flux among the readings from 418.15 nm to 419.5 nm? -37.7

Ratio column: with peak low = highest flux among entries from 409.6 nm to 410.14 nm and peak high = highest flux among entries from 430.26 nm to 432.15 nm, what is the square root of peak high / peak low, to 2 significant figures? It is 0.96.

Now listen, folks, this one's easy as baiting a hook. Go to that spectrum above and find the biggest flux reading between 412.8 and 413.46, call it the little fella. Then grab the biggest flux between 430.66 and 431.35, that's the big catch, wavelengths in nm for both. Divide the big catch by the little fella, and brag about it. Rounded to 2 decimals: 0.89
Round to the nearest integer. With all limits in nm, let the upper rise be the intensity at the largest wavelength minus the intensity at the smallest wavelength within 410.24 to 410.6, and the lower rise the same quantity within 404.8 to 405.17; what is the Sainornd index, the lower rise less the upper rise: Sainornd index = 2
